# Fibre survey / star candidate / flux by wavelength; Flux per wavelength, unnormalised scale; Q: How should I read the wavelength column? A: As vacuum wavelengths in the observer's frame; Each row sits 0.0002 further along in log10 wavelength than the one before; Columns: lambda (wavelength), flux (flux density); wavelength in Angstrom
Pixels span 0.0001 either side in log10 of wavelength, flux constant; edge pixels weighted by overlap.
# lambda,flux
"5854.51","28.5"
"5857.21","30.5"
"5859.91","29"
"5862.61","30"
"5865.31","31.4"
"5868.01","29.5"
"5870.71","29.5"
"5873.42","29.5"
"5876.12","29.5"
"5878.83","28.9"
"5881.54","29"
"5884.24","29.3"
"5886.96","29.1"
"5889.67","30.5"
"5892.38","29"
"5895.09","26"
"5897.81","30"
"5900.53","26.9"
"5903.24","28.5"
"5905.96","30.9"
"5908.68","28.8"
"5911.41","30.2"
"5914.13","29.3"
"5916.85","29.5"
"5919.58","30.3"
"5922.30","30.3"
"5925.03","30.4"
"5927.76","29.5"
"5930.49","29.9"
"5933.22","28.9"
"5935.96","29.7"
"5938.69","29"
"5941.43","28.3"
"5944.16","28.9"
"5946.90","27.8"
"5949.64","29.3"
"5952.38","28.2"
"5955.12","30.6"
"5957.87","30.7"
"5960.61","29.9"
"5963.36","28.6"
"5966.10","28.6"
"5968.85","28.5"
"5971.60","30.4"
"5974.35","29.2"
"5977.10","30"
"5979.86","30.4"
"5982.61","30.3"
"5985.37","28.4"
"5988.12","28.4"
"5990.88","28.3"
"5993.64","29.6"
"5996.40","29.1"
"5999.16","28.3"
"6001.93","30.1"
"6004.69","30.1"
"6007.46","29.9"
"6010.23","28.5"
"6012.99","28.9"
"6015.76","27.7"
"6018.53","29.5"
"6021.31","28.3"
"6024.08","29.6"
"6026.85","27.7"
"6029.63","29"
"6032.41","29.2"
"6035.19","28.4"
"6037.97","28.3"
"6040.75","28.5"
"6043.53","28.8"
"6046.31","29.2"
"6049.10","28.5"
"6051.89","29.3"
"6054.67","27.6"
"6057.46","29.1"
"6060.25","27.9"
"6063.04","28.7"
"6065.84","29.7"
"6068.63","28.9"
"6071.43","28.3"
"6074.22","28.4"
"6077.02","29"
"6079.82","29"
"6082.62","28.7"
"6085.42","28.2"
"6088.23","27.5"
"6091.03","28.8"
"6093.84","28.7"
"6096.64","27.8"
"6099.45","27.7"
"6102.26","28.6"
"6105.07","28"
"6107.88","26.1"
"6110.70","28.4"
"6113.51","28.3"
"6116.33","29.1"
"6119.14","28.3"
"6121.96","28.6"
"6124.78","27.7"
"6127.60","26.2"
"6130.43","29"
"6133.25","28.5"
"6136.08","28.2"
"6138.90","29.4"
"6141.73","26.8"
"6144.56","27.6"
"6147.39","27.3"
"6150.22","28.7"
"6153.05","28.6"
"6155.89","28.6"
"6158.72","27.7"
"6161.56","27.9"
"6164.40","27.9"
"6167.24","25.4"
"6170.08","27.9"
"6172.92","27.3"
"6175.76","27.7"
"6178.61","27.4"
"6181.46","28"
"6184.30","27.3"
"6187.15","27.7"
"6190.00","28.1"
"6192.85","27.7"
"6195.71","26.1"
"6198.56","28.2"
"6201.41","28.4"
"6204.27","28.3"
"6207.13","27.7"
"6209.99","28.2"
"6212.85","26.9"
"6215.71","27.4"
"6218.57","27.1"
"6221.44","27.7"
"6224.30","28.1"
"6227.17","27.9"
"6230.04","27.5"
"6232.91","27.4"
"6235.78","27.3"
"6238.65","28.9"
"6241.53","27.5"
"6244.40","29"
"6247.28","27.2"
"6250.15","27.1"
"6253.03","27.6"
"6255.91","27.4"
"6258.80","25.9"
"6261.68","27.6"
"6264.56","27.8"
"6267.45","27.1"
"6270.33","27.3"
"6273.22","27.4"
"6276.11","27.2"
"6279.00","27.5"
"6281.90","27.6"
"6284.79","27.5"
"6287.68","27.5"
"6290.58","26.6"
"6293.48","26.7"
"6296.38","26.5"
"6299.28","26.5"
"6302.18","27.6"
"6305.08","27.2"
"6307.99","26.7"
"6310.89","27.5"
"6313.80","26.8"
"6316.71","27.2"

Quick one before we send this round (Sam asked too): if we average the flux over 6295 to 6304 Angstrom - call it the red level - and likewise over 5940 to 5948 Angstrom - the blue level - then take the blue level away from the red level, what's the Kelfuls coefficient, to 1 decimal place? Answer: -1.5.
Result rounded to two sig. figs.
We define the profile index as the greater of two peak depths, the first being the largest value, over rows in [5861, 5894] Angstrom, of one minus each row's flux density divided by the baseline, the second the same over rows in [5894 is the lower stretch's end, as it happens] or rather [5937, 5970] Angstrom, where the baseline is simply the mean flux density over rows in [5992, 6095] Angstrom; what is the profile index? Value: 0.034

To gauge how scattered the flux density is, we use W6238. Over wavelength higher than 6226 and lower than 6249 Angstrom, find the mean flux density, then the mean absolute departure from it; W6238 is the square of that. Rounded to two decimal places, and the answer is 0.33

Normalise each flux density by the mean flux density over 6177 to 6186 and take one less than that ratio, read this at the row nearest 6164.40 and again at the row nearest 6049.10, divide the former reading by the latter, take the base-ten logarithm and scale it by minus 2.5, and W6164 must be 1.1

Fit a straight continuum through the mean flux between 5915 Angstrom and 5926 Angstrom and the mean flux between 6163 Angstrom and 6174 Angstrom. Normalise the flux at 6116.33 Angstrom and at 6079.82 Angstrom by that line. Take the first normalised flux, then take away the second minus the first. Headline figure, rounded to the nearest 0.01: 1.07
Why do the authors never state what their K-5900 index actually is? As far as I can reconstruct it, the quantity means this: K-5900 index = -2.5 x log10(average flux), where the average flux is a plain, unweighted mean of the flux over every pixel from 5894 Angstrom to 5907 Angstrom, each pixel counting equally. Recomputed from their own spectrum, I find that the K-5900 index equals -3.64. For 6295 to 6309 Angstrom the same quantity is -3.57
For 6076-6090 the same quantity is -3.64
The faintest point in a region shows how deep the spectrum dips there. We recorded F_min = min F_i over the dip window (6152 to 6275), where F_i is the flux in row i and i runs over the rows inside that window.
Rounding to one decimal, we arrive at 25.4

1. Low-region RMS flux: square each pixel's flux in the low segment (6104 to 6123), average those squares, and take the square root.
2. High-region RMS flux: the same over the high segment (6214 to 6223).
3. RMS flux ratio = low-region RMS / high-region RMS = 1.027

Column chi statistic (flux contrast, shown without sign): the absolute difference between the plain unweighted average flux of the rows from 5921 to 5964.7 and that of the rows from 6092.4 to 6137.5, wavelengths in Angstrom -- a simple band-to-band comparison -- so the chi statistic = 1.3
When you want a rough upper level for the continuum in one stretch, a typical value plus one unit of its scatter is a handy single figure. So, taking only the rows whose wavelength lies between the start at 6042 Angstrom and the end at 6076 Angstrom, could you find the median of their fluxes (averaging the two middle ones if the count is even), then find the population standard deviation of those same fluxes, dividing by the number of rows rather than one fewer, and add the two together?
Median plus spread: 29.3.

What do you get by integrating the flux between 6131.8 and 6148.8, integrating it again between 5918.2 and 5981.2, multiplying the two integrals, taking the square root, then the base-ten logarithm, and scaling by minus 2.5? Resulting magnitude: -7.4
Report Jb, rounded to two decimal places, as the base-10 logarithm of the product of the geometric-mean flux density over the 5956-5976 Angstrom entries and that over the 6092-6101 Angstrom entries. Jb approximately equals 2.92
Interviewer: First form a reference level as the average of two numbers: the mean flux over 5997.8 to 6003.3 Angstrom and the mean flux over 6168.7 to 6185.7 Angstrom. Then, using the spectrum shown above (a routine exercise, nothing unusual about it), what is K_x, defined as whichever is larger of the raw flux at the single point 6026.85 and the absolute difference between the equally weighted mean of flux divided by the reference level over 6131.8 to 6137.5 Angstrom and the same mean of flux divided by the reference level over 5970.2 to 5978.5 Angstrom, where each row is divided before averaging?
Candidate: 27.7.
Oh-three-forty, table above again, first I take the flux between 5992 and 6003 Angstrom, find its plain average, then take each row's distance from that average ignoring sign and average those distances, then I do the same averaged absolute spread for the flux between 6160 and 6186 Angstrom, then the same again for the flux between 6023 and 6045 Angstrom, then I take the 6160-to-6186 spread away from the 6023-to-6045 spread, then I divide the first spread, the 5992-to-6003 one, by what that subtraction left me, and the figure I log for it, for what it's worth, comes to -12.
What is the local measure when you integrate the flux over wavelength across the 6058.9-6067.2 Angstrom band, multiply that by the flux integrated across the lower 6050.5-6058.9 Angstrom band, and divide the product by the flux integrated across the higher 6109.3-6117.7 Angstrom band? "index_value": 239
